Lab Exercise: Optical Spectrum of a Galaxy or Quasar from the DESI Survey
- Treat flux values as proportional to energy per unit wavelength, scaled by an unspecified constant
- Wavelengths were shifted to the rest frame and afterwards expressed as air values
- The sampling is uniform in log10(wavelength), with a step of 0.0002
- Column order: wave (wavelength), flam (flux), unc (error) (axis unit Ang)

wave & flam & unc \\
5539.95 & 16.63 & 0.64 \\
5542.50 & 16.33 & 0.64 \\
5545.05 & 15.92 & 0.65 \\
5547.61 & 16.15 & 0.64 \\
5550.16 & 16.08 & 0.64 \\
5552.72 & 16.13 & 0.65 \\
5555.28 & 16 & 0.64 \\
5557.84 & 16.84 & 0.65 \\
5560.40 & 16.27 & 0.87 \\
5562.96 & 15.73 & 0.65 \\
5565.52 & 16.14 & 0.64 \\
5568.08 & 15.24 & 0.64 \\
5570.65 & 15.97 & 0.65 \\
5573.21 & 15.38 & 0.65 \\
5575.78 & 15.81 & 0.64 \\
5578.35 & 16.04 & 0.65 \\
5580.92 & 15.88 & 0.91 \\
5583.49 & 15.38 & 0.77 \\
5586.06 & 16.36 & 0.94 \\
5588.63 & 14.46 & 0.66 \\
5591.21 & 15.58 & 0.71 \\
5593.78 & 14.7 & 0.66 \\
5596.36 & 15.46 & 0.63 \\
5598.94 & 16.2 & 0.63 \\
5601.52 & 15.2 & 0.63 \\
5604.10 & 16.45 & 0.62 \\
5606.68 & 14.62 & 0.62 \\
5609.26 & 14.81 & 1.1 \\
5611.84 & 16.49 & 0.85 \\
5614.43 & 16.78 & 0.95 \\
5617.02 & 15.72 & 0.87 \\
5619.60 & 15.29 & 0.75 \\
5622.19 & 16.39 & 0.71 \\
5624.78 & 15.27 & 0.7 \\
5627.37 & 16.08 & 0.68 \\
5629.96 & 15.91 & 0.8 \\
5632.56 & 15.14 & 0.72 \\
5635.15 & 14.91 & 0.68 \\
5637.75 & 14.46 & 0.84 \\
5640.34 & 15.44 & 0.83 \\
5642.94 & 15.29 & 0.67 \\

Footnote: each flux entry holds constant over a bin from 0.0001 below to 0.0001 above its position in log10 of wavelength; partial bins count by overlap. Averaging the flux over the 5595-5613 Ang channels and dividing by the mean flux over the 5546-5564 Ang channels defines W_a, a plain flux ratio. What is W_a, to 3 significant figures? 0.965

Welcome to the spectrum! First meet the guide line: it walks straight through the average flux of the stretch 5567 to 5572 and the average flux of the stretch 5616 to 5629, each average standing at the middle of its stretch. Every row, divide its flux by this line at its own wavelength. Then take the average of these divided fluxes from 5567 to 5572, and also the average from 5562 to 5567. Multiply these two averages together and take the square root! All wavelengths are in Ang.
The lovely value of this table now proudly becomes 1.01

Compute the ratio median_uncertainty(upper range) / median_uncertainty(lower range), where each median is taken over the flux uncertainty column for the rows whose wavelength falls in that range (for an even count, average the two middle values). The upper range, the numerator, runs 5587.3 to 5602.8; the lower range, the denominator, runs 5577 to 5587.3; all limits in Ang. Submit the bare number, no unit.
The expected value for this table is 0.77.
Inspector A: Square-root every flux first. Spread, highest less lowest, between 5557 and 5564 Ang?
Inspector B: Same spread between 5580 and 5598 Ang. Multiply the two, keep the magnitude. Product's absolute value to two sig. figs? 0.033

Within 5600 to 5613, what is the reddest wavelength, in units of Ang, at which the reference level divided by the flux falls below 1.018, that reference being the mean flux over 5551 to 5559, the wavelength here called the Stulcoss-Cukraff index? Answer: 5611.84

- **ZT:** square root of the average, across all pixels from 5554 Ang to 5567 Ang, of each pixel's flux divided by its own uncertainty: 4.88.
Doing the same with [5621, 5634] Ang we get 4.68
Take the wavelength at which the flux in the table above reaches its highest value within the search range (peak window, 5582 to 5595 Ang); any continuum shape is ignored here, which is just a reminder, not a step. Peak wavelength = 5586.06 Ang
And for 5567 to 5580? 5578.35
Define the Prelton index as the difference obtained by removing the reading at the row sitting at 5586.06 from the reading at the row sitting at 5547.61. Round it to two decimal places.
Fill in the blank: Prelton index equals -0.21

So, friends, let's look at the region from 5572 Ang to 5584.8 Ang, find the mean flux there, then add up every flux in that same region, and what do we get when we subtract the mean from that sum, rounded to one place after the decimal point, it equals 62.8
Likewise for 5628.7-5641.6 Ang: 60.7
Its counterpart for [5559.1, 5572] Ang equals 63.5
